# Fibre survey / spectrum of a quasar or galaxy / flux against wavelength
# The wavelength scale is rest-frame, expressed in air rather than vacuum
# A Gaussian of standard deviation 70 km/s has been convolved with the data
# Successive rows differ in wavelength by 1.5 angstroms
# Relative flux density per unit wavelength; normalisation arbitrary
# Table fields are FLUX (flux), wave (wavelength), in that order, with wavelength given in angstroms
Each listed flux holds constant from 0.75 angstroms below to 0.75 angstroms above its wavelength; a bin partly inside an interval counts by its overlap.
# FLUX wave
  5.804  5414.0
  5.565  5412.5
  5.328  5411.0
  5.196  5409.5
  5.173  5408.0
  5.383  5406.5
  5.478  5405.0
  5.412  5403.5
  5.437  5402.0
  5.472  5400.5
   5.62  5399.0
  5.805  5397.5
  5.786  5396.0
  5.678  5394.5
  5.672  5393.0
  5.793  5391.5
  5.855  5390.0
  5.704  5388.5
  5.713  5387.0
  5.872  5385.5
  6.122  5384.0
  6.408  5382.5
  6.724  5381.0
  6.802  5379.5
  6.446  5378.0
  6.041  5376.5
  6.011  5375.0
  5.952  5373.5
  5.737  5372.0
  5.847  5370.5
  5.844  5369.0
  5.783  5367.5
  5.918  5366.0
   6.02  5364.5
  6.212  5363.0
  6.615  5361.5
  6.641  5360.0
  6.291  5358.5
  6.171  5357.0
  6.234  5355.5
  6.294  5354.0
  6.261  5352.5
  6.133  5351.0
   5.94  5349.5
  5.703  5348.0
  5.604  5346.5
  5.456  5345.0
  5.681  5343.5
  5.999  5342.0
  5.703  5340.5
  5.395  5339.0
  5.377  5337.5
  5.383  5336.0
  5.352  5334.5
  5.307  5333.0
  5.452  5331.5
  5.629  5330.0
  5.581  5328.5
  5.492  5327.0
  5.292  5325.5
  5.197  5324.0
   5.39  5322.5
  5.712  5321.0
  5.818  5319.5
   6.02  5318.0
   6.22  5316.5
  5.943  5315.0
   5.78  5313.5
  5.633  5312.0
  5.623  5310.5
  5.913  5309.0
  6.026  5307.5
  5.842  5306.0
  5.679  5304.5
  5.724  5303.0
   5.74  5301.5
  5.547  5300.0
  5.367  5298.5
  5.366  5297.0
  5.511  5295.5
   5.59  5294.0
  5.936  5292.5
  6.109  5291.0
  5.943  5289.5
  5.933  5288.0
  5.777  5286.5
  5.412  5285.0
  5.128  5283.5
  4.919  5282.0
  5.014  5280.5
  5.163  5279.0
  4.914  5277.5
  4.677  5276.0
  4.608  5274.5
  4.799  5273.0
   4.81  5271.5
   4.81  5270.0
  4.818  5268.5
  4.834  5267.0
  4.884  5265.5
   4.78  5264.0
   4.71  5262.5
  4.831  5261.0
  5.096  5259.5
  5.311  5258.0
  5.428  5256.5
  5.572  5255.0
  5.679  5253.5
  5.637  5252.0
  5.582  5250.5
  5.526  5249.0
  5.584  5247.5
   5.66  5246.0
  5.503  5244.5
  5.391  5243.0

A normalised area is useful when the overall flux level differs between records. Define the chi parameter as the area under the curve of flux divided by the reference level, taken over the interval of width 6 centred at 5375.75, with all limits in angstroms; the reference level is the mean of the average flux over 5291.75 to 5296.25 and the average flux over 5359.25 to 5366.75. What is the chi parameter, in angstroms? 6.13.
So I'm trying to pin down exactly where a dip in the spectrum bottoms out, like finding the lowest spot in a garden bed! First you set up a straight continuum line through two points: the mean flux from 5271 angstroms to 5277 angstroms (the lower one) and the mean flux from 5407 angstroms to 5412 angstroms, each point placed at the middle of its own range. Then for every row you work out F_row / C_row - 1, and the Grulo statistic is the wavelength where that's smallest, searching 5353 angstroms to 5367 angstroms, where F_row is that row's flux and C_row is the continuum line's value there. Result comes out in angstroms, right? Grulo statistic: 5366.0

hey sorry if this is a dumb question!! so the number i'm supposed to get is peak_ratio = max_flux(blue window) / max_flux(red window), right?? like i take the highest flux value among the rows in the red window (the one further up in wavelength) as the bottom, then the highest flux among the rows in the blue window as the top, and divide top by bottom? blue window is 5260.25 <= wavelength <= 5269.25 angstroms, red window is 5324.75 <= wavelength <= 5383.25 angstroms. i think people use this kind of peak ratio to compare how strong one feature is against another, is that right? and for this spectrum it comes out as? 0.72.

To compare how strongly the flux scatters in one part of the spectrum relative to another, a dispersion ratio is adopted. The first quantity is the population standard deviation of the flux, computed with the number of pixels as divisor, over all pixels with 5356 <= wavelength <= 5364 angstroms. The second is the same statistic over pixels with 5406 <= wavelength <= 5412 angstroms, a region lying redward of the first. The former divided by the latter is 2.3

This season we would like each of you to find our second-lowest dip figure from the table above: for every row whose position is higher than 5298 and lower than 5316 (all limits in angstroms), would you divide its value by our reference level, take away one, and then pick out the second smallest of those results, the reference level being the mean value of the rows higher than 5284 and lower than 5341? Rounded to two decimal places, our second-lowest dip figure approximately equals -0.02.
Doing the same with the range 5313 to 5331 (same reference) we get -0.06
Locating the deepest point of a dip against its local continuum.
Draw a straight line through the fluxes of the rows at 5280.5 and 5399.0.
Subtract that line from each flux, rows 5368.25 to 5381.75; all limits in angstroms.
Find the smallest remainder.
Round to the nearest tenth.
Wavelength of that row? 5372.0 angstroms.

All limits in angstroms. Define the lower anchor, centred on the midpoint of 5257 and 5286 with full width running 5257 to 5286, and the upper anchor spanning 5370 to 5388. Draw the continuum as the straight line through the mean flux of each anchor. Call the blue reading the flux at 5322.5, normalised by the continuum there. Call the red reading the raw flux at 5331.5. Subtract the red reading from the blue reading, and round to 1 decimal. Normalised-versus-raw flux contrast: -4.5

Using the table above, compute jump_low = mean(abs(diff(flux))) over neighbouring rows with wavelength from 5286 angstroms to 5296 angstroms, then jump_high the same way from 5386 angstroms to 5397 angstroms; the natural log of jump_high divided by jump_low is -0.71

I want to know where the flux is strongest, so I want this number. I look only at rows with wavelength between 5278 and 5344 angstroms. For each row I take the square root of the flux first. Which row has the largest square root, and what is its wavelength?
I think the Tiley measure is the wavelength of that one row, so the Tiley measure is 5316.5 angstroms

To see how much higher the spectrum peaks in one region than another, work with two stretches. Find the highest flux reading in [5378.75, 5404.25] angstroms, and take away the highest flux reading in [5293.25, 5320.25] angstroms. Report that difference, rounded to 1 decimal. 0.6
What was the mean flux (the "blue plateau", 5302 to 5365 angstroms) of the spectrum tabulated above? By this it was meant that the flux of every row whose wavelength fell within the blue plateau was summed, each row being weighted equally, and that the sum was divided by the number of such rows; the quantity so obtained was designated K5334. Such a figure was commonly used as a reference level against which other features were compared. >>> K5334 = 5.8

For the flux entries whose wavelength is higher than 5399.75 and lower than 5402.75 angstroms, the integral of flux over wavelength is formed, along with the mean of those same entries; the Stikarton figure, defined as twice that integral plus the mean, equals 38.2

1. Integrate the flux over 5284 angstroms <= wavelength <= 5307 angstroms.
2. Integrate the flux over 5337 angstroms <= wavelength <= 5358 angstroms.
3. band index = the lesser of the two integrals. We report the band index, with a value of 123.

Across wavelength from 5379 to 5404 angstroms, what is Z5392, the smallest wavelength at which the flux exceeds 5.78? 5379.5 angstroms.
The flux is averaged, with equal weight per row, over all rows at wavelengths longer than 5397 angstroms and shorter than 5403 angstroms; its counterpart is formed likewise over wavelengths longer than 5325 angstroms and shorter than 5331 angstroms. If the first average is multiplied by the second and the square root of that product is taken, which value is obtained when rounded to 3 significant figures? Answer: 5.54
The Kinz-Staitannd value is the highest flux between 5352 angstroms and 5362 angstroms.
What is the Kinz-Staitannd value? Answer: 6.641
